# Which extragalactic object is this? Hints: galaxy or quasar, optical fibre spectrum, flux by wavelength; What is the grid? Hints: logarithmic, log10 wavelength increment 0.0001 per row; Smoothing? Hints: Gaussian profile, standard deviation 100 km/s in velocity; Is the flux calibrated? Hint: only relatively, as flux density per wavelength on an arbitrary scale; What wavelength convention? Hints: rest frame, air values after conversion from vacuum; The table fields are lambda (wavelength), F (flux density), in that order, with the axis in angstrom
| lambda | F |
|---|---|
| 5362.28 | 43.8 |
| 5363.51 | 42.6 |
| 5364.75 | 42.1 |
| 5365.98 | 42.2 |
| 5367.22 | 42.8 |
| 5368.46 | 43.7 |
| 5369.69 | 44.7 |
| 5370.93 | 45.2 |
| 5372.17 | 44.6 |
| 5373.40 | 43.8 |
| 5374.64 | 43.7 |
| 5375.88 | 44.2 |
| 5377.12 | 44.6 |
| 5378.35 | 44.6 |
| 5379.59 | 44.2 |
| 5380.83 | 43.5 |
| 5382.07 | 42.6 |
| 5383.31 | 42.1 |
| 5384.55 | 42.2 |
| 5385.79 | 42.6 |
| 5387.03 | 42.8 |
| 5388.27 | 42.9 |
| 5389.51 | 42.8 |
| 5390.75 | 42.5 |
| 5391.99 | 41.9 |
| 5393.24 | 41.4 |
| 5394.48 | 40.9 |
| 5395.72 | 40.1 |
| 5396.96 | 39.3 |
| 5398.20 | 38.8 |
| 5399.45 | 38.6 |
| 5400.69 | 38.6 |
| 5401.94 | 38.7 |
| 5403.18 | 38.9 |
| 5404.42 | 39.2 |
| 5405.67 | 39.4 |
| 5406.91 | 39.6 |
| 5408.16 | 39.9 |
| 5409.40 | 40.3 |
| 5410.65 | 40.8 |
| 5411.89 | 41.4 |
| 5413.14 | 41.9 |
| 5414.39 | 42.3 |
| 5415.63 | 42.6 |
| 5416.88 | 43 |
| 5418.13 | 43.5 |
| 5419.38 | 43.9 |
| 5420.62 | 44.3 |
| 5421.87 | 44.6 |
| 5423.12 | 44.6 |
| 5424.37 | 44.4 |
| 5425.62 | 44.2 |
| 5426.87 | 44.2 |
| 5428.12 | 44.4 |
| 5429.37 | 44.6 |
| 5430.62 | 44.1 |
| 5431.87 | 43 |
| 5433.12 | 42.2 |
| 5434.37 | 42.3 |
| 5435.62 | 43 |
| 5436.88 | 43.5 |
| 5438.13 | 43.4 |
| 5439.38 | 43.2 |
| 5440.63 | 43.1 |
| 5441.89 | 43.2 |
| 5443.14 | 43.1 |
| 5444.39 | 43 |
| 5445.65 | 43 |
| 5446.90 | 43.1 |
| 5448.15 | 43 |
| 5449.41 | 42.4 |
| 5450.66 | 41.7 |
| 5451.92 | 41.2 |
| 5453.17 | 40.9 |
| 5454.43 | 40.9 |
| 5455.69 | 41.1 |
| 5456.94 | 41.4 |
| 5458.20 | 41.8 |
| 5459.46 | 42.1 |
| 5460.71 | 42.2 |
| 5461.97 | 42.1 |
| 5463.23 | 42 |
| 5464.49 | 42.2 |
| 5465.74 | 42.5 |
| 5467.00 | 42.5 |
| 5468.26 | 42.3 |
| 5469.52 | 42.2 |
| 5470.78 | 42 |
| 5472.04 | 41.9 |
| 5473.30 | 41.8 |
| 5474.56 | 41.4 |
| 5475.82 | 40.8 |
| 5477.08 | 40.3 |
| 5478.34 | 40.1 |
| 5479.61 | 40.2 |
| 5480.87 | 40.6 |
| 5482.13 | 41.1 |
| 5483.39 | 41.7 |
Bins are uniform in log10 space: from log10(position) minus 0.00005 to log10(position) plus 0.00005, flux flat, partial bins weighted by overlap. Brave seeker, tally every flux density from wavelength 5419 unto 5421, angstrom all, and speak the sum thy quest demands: 88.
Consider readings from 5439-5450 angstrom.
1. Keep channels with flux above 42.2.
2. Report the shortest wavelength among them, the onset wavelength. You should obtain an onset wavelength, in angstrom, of 5439.38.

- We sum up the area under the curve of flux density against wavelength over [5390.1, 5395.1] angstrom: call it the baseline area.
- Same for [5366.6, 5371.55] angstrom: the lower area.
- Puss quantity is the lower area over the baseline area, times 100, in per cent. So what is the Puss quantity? 105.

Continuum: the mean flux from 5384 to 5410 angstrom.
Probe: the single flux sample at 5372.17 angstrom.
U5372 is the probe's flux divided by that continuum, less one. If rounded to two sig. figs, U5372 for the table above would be 0.10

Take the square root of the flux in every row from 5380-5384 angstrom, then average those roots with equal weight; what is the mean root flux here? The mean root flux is 6.54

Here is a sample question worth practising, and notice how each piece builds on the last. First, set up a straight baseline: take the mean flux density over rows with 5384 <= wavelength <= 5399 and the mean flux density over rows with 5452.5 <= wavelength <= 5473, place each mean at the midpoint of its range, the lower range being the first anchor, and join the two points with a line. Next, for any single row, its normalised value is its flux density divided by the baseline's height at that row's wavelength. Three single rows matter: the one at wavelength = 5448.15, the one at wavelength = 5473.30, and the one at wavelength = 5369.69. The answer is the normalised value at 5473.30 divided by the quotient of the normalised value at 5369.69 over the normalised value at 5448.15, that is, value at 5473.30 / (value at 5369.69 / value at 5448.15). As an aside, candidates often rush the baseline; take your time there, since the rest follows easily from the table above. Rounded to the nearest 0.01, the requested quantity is 0.95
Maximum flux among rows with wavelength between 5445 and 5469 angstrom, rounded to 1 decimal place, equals 43.1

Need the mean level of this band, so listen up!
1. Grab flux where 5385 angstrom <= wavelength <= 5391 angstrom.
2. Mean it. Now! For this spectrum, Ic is 42.7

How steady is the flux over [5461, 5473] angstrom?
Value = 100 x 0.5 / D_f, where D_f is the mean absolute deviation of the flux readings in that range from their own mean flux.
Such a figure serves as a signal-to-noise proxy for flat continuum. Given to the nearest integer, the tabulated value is 298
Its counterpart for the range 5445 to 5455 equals 59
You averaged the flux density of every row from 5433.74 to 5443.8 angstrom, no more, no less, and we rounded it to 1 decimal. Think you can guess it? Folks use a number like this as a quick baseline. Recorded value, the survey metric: 43.1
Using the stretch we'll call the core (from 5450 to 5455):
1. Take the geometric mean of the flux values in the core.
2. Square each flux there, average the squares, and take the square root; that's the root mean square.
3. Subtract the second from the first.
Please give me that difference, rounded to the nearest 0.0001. -0.0026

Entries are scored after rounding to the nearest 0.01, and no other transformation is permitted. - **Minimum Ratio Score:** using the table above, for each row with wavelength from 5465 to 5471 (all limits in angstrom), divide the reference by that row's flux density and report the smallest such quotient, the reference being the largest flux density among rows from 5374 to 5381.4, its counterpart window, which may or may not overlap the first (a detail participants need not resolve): 1.05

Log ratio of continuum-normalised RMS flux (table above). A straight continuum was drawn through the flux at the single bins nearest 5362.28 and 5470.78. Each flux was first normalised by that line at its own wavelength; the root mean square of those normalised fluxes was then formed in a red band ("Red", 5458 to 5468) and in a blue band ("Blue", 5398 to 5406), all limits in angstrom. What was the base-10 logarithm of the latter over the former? -0.046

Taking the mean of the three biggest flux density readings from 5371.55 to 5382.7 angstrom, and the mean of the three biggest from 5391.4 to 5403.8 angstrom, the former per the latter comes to 1.08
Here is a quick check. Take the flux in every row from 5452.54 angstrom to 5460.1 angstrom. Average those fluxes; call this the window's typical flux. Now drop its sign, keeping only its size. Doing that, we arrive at 41.4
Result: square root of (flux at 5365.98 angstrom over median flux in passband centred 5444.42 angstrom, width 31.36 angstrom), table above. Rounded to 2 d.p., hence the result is 0.99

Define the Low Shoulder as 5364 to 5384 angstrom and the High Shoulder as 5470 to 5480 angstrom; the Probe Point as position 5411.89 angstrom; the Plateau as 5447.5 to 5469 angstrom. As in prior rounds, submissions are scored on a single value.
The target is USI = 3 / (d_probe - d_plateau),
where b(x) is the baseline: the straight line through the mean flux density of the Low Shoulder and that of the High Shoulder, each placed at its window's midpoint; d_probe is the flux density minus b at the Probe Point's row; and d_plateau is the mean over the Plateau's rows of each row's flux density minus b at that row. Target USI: -1.8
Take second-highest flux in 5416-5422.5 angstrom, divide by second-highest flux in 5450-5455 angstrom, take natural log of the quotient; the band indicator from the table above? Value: 0.07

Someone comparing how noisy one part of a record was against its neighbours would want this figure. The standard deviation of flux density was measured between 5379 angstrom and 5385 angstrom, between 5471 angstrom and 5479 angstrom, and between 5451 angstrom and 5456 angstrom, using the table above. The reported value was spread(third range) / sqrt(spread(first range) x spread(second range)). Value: 0.2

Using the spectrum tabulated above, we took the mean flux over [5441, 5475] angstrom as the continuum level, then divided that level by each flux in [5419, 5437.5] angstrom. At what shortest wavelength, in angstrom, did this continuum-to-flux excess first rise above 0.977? 5431.87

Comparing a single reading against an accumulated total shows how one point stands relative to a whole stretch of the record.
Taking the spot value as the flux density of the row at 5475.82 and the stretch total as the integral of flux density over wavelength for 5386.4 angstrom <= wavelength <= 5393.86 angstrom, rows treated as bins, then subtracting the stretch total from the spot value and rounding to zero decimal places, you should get -275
